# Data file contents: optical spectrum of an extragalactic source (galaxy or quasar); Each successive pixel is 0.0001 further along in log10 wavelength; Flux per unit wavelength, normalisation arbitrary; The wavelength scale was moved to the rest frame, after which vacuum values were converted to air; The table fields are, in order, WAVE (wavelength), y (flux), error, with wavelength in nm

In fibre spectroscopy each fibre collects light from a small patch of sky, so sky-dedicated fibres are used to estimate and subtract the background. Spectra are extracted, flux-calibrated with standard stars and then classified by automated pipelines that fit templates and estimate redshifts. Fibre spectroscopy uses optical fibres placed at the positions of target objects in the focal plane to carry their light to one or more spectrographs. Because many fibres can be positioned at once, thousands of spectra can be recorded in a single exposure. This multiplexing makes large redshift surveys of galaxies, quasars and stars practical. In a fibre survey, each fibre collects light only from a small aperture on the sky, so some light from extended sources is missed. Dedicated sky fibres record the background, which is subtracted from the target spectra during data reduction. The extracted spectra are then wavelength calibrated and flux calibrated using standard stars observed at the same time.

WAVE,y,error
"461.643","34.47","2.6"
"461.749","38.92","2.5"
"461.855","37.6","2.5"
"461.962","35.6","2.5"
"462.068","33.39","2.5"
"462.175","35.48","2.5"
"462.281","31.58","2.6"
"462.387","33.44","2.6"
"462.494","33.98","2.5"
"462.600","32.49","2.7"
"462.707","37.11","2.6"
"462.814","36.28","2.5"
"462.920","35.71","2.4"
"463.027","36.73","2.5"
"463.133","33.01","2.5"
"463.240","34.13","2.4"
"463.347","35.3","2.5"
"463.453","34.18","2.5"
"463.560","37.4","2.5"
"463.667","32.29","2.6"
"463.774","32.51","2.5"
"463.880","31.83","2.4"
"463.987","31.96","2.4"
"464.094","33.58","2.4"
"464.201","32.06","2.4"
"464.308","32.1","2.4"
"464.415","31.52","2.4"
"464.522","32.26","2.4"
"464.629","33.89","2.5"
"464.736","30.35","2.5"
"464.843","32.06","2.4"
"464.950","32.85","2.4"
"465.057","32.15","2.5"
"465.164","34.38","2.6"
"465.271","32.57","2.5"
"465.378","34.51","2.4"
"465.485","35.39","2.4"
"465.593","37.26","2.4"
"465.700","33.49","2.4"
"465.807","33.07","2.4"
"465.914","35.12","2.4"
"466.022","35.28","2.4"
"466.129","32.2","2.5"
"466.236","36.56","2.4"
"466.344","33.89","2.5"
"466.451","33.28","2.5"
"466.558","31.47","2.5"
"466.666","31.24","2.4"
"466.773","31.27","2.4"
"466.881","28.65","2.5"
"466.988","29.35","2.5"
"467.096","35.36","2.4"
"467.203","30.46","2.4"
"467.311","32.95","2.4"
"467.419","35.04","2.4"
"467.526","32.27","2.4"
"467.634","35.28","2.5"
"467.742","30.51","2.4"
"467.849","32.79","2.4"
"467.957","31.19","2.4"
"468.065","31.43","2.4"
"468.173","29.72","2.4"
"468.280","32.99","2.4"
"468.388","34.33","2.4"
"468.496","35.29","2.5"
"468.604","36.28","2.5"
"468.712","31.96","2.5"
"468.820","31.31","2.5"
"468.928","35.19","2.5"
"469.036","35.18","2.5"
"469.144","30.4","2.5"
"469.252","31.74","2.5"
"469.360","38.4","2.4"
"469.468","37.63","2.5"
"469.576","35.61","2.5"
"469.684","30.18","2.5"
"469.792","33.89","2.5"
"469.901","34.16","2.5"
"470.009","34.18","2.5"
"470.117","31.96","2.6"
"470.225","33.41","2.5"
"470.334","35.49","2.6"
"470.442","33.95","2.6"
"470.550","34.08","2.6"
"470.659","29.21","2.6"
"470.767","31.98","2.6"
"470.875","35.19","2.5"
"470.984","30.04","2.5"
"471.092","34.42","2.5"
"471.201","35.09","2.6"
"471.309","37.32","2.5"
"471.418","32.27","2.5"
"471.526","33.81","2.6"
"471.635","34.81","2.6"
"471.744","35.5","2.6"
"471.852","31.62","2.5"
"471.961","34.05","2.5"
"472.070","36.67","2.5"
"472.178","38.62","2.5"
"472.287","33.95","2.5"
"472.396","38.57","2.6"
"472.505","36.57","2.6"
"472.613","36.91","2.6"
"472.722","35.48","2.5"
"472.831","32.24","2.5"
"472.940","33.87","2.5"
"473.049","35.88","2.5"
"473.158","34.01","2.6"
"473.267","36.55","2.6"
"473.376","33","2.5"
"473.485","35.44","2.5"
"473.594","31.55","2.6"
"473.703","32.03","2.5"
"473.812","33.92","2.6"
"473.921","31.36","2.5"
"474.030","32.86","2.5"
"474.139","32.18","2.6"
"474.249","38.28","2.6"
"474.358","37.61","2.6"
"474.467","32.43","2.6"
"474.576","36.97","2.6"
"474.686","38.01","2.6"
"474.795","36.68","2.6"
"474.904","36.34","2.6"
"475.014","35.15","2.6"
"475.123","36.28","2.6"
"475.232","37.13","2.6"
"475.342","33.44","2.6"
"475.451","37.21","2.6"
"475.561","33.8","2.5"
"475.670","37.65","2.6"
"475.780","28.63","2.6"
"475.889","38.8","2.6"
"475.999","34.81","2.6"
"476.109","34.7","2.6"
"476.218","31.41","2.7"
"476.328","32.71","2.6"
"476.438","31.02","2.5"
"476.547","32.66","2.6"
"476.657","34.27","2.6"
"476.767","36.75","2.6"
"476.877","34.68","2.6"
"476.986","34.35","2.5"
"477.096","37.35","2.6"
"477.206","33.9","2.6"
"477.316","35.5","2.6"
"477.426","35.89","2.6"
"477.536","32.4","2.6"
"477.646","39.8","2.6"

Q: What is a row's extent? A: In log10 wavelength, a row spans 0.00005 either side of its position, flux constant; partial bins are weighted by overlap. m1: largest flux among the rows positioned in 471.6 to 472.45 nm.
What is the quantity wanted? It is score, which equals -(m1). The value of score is -38.6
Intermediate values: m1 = 38.62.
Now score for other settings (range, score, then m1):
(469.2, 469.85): -38.4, 38.4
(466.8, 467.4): -35.4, 35.36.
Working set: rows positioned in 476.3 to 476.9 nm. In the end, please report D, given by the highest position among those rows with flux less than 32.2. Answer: 476.438 nm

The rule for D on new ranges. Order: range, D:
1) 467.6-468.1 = 468.065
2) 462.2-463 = 462.281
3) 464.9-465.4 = 465.057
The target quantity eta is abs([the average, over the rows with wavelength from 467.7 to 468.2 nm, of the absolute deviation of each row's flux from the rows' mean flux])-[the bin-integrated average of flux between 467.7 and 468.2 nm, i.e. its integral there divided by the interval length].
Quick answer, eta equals -30.4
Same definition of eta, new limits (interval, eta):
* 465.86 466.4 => -33.3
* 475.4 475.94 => -32.0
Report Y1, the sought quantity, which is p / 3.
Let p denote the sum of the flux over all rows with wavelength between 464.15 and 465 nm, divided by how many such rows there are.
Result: 10.7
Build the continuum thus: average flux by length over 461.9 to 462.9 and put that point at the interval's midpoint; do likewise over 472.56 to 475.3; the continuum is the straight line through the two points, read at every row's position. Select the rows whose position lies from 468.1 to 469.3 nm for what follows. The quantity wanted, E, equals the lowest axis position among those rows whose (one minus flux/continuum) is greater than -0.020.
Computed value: 468.173 nm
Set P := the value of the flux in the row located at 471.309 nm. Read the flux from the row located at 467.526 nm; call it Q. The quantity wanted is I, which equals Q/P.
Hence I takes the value 0.86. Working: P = 37.32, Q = 32.27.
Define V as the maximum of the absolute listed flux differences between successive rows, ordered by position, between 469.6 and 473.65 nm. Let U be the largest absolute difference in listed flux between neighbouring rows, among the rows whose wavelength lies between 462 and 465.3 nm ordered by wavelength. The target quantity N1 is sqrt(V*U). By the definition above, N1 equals 5.1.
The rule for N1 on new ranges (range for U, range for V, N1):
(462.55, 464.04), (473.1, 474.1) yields 4.5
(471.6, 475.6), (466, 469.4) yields 6.4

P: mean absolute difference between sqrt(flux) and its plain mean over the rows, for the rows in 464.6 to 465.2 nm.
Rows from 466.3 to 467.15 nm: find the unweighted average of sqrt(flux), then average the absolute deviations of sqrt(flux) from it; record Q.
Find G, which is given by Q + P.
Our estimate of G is 0.25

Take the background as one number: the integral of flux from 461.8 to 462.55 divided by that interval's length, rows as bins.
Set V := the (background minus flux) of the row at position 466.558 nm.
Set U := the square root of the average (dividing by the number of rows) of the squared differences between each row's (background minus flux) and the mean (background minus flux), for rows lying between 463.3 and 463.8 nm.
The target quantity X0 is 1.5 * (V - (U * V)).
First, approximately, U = 1.9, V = 3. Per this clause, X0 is -4.0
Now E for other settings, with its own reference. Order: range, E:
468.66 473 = 468.712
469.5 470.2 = 469.684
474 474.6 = 474.030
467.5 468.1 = 467.526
